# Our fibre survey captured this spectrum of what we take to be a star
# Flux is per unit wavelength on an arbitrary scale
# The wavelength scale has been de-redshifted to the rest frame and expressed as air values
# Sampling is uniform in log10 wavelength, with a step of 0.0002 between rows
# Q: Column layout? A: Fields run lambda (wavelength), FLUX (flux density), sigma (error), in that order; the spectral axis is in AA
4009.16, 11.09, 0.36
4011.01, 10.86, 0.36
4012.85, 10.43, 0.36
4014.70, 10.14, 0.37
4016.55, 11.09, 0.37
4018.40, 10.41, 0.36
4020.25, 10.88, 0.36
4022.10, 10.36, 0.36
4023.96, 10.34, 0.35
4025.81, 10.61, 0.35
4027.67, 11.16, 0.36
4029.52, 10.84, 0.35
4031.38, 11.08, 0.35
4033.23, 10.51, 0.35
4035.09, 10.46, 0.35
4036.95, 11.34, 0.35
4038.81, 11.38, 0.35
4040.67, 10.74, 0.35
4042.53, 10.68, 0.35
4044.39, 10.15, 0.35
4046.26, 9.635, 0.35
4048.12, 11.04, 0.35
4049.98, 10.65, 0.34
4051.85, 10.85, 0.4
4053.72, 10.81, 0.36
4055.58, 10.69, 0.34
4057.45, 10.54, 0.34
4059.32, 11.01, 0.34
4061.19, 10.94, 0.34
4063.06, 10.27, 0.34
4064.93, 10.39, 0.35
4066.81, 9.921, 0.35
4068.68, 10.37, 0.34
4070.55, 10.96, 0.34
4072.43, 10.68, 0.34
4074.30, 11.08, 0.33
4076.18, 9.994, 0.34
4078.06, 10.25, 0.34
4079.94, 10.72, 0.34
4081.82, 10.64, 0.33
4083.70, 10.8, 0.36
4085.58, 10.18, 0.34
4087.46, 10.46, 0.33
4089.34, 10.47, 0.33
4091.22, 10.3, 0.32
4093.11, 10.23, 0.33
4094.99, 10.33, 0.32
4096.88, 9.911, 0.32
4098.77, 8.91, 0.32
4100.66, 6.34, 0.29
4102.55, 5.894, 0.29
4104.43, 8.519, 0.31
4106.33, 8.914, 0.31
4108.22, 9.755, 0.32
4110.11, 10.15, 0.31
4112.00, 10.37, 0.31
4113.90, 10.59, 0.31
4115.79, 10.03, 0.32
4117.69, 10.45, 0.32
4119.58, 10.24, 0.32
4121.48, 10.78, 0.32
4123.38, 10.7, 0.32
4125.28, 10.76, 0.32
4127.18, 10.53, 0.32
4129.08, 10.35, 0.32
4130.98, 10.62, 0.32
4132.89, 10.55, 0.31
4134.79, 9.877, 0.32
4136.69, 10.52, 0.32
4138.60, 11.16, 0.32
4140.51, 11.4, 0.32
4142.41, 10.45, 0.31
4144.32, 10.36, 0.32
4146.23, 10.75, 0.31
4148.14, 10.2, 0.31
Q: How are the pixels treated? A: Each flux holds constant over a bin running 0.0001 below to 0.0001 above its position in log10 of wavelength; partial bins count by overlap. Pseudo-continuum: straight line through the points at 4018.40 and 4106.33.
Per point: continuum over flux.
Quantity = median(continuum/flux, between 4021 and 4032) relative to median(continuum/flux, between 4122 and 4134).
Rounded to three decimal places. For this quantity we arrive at 1.189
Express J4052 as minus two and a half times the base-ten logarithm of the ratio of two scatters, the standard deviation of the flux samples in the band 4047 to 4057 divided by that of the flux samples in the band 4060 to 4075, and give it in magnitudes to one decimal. 1.1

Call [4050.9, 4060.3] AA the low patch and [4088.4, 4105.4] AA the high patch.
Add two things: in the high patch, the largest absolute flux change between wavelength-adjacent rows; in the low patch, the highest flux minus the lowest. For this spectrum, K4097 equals 3.1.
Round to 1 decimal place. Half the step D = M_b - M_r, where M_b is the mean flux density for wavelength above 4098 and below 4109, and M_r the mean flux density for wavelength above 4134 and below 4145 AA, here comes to -1.3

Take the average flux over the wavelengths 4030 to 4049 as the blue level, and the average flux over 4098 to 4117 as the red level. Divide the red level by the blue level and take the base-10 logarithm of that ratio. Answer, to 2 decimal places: -0.08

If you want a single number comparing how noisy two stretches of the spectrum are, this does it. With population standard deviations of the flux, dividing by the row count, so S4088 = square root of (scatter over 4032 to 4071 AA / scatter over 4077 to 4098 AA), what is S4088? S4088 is 1.30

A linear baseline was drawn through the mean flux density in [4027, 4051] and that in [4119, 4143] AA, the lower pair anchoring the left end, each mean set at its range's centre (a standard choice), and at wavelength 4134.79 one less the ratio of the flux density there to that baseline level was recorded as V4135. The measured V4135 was 0.069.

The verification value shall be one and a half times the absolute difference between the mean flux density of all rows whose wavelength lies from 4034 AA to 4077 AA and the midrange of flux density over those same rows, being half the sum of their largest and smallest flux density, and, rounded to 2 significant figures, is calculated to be 0.19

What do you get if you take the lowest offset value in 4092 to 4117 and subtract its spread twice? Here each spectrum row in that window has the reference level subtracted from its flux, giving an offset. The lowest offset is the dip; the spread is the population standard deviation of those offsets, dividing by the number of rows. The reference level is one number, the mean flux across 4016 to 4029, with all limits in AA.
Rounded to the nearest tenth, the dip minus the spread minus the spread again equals -7.7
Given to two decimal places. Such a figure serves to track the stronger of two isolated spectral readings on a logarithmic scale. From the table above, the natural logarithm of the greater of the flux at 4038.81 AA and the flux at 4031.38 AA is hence 2.43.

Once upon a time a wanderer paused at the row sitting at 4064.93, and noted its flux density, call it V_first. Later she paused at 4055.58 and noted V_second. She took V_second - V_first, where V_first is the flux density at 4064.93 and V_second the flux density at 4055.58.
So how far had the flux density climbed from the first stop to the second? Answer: 0.3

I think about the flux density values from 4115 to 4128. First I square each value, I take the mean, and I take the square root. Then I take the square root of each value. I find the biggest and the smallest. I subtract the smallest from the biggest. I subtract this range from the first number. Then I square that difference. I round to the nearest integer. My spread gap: 108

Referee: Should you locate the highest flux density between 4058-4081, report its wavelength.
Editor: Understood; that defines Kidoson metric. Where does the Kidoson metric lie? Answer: 4074.30 AA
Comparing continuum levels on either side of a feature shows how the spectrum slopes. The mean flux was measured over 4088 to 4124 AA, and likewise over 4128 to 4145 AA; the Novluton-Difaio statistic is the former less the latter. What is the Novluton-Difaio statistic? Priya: -1.0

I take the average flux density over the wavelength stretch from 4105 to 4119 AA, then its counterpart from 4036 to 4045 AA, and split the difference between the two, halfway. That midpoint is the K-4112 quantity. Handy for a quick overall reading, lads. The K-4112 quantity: 10.4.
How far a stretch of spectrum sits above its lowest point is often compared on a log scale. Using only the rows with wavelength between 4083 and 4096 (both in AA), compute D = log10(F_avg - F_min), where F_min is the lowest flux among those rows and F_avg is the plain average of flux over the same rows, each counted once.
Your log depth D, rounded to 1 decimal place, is -0.7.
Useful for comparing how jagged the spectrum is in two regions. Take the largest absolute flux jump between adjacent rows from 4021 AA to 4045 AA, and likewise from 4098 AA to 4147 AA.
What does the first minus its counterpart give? -1.7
